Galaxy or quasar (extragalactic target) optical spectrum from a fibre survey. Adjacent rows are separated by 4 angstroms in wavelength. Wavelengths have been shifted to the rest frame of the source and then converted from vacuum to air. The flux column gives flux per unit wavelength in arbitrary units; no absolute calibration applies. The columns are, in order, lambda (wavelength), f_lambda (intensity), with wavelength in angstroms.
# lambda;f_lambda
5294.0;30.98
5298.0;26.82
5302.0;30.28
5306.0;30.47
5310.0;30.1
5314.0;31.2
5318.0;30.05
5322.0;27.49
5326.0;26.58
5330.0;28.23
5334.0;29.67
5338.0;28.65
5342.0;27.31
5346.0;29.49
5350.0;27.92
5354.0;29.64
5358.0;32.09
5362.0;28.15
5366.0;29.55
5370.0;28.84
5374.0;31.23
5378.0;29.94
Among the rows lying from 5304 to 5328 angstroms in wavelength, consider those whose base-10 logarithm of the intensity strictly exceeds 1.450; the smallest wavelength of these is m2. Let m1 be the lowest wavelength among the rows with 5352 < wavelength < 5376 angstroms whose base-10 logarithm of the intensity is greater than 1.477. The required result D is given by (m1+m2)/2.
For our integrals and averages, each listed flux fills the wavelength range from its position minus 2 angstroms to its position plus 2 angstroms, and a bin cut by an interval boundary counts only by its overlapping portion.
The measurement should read 5332 angstroms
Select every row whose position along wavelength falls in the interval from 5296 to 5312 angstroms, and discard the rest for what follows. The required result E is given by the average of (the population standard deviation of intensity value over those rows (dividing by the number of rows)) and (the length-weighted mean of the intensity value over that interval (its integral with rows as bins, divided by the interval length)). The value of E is 15.5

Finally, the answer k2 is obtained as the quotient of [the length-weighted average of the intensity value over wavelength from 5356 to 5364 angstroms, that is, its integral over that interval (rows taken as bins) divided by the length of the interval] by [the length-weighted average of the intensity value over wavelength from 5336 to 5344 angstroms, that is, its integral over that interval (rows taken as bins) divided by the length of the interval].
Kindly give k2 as 1.08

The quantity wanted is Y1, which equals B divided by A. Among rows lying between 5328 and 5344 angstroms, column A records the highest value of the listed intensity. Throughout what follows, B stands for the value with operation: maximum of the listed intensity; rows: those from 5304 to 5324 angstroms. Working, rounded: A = 29.67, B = 31.2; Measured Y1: 1.052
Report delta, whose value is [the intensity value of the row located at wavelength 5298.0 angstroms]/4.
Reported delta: 6.7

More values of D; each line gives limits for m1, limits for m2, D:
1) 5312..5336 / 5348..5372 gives 5334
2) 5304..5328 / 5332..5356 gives 5320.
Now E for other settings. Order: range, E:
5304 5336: 15.4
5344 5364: 15.5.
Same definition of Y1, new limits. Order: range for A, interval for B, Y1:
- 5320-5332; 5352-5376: 1.137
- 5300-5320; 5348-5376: 1.029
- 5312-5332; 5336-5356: 0.950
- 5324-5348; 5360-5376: 1.053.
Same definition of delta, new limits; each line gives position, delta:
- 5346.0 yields 7.4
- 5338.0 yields 7.2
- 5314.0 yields 7.8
